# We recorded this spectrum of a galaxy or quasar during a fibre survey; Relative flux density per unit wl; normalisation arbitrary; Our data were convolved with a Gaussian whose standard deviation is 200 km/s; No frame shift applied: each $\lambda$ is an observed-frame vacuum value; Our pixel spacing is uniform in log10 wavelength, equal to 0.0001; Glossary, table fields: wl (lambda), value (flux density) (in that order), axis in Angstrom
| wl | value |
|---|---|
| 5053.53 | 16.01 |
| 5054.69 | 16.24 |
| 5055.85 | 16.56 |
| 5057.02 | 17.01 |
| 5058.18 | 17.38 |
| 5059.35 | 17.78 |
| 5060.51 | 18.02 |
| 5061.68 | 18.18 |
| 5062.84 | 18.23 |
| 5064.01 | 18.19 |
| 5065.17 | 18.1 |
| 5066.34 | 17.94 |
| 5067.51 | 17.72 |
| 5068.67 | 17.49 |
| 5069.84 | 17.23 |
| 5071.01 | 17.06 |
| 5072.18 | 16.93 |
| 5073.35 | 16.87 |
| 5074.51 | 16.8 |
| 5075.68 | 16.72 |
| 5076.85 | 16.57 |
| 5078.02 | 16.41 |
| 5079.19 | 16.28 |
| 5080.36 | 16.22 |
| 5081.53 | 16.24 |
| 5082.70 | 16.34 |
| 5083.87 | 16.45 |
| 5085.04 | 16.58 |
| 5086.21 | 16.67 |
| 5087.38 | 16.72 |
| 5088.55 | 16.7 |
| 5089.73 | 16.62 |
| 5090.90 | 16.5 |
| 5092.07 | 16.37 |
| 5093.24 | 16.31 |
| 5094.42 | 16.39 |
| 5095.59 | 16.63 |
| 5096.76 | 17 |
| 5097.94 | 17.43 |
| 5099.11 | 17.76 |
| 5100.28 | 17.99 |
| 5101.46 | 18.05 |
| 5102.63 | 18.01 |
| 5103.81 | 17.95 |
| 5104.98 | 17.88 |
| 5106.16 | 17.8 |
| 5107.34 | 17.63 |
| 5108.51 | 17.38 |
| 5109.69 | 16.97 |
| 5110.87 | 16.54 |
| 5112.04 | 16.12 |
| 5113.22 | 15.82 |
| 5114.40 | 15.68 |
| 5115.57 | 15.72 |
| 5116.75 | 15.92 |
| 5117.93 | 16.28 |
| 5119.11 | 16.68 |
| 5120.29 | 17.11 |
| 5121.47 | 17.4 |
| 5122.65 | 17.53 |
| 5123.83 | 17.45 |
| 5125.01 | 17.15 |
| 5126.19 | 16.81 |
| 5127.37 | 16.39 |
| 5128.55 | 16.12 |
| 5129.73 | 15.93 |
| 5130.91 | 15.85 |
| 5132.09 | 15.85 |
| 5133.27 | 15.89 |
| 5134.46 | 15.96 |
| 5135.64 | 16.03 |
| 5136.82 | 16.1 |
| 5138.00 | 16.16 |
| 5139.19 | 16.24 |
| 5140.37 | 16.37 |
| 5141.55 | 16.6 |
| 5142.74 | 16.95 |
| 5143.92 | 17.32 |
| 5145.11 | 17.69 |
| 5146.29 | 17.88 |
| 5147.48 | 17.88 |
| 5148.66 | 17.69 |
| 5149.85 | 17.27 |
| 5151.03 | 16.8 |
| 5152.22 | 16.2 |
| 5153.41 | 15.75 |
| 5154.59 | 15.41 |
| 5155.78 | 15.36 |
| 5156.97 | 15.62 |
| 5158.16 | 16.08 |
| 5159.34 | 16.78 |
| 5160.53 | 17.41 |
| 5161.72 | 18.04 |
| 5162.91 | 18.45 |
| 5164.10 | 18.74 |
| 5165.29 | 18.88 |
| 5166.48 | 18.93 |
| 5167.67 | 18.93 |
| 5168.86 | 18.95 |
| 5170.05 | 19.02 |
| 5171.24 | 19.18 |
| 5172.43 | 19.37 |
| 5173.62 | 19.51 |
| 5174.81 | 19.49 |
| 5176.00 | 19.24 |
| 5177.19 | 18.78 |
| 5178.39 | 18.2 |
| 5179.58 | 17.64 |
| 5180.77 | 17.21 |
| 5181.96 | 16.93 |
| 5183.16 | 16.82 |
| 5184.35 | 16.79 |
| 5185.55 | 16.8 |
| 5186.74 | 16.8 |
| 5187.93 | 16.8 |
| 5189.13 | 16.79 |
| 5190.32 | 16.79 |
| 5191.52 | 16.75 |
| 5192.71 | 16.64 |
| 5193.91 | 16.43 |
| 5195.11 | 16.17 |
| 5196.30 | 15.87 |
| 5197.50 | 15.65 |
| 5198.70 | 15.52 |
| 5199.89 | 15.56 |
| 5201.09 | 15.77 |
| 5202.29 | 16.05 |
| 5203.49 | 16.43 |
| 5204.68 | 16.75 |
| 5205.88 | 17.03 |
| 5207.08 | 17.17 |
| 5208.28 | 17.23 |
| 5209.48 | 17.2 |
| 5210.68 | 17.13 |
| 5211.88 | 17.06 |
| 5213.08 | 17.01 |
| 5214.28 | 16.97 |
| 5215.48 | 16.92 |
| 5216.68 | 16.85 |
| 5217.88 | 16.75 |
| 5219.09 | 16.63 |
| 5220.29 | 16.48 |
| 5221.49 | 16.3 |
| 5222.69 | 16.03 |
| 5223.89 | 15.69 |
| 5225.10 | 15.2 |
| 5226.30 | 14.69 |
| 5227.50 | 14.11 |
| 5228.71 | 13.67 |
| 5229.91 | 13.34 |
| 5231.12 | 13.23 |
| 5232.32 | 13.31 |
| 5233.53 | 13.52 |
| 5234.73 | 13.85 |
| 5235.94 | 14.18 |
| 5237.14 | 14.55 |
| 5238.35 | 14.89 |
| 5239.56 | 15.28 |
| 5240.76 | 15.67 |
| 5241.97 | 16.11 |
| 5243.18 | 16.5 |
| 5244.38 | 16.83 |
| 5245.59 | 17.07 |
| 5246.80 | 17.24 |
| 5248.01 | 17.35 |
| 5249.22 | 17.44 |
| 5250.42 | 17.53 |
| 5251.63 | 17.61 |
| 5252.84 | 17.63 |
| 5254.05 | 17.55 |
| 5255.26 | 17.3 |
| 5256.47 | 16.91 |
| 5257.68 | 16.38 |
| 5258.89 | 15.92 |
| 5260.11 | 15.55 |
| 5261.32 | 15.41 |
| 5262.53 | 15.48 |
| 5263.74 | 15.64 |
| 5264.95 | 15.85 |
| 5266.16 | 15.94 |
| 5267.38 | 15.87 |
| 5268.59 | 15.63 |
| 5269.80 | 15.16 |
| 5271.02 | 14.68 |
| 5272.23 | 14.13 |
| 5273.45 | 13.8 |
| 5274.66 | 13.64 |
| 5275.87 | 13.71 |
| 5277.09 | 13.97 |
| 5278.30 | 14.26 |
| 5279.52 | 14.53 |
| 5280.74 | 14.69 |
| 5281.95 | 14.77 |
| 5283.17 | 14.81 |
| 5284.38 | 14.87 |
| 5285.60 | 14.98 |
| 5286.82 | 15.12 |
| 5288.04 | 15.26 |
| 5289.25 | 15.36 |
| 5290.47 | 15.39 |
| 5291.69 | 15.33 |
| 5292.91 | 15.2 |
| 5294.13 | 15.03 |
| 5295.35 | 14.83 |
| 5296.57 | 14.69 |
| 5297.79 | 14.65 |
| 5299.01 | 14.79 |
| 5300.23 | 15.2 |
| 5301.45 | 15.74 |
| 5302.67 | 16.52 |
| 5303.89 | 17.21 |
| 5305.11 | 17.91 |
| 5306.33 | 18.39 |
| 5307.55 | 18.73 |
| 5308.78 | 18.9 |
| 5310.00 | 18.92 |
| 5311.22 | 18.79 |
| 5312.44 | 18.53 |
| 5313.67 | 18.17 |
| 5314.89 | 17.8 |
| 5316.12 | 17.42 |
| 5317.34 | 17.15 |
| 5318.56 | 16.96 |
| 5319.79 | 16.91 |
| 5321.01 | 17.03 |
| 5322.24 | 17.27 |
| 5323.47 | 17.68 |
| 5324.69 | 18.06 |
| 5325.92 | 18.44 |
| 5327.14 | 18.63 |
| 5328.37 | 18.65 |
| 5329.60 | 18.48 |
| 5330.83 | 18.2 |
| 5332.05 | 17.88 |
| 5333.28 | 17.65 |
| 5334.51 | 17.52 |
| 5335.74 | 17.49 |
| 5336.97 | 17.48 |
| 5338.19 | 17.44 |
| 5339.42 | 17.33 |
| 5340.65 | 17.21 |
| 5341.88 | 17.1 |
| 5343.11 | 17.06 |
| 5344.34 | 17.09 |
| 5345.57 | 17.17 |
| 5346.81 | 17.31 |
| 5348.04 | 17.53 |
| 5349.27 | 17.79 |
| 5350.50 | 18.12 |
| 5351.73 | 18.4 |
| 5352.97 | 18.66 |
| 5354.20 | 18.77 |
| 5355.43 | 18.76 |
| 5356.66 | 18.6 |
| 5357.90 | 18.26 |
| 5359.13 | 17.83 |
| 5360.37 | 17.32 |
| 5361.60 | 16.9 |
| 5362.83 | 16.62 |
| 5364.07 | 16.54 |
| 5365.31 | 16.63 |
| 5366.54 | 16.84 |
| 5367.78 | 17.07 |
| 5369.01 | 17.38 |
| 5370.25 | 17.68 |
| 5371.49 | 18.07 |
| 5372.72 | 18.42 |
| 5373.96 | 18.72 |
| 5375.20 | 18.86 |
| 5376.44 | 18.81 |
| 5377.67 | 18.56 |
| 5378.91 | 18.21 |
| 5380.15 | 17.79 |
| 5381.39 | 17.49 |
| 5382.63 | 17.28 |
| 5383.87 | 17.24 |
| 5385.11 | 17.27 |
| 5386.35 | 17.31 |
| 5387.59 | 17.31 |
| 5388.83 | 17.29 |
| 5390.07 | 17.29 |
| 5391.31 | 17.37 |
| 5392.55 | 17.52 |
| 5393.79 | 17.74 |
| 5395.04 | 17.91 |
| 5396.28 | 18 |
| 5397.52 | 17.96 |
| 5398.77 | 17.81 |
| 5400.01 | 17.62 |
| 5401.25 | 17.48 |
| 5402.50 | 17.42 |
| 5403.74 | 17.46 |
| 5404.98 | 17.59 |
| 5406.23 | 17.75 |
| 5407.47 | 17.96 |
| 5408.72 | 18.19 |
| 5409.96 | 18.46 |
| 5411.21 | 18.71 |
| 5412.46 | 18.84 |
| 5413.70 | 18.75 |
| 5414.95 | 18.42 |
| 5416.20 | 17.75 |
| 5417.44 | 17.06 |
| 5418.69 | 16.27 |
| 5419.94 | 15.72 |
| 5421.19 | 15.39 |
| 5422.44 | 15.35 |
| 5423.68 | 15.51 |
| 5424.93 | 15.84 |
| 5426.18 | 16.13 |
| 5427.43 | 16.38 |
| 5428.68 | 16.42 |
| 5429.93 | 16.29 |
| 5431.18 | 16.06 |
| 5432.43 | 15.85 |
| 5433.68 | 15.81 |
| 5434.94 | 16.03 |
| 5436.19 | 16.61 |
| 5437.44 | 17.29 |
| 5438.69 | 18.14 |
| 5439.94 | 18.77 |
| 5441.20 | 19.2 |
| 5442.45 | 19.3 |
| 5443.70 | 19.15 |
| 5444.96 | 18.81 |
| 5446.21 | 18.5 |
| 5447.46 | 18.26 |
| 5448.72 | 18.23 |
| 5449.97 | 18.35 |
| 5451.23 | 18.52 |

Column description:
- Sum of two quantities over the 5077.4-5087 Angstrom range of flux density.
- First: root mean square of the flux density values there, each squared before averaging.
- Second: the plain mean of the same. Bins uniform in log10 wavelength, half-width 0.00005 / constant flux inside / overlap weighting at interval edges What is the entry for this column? 32.8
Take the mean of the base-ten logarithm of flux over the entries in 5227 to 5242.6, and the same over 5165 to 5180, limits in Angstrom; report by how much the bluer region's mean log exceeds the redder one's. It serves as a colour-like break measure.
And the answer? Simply 0.12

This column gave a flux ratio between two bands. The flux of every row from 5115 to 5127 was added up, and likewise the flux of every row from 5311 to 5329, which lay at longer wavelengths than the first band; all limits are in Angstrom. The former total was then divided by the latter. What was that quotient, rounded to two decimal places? 0.63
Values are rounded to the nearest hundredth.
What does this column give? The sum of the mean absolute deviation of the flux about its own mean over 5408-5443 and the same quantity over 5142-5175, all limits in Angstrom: 2.30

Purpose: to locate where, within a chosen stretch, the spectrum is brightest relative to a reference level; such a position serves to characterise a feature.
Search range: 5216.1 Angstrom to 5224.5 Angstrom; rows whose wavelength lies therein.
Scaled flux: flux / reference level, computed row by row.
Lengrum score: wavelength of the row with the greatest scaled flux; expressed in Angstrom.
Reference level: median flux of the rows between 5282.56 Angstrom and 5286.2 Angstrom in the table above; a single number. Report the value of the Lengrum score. 5216.68 Angstrom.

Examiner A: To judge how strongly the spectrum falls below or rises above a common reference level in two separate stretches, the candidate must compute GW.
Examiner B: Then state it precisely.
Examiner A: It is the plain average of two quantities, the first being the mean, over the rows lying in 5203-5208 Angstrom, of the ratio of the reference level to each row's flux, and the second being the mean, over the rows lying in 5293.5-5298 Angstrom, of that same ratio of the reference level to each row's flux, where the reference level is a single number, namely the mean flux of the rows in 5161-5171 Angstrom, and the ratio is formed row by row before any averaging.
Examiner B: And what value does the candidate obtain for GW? 1.19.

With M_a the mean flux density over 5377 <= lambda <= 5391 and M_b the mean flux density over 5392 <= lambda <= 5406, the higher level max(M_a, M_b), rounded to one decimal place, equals 17.7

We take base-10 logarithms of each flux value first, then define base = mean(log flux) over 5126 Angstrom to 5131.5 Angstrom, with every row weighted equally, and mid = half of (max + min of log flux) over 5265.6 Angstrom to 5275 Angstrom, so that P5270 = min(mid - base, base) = -0.041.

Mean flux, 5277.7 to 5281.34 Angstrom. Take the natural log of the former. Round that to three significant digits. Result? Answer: 2.67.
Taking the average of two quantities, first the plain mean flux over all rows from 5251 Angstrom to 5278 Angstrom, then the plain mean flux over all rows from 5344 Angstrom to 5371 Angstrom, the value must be 16.6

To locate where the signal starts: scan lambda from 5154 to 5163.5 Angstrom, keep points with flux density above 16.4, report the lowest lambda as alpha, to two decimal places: 5159.34 Angstrom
